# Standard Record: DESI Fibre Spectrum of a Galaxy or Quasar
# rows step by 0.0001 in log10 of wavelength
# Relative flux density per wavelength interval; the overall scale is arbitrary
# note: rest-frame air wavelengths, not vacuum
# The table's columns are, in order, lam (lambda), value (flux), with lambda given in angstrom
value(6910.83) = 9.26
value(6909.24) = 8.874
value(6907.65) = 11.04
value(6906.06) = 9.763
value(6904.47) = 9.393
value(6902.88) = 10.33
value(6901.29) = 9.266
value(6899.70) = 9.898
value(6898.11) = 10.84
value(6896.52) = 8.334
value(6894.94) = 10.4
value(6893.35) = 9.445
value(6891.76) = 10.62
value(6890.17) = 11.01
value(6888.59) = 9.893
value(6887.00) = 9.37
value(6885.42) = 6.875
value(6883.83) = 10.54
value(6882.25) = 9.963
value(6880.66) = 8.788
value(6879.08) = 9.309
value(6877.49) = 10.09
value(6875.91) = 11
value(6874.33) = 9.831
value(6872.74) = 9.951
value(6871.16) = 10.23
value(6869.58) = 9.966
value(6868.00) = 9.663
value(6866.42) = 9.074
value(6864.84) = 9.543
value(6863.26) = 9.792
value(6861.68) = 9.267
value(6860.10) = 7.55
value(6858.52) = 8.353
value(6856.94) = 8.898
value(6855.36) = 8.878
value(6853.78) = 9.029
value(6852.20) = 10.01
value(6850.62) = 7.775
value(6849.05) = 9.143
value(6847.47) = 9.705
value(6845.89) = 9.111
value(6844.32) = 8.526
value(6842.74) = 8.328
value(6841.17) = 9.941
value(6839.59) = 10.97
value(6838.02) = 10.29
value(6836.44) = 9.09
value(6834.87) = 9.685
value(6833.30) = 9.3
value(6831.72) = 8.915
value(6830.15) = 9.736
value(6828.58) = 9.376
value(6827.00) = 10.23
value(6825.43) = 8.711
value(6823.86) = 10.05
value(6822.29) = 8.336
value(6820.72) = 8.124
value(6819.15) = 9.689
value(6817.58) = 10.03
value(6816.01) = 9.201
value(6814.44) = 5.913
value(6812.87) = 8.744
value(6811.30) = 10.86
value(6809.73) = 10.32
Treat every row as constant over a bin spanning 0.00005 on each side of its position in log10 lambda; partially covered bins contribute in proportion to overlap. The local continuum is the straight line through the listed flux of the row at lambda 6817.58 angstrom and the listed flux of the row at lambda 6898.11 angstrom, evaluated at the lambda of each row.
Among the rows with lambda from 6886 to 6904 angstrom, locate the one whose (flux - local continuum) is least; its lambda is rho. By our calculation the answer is 6896.52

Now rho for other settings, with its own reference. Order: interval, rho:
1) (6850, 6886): 6885.42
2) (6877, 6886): 6885.42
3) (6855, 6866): 6860.10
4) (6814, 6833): 6814.44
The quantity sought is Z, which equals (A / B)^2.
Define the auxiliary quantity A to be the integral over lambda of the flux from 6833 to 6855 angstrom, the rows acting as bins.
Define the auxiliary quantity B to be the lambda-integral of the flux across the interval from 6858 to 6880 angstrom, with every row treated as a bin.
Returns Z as 1.0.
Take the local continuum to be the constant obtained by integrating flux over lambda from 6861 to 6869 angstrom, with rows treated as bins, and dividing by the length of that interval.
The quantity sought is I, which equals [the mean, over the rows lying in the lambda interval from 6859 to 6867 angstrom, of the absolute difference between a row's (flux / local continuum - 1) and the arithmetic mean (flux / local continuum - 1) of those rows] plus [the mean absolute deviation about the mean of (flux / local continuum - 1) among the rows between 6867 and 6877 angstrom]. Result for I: 0.099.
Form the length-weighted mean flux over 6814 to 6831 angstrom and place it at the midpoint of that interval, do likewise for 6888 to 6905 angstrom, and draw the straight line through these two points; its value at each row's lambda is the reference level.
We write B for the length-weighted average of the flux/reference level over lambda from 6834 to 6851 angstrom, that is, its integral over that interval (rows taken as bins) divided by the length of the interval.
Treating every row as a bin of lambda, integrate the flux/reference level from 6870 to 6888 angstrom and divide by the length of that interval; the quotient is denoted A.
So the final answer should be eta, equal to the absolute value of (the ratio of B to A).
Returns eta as 1.02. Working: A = 0.989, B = 1.004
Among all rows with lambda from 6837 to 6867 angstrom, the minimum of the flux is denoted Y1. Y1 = 7.55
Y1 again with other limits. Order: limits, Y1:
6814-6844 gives 5.913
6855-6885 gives 7.55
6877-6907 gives 6.875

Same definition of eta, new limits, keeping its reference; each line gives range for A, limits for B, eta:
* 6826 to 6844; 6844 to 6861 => 0.90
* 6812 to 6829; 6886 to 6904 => 1.01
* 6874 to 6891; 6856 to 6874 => 0.98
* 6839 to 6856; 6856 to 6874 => 0.99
